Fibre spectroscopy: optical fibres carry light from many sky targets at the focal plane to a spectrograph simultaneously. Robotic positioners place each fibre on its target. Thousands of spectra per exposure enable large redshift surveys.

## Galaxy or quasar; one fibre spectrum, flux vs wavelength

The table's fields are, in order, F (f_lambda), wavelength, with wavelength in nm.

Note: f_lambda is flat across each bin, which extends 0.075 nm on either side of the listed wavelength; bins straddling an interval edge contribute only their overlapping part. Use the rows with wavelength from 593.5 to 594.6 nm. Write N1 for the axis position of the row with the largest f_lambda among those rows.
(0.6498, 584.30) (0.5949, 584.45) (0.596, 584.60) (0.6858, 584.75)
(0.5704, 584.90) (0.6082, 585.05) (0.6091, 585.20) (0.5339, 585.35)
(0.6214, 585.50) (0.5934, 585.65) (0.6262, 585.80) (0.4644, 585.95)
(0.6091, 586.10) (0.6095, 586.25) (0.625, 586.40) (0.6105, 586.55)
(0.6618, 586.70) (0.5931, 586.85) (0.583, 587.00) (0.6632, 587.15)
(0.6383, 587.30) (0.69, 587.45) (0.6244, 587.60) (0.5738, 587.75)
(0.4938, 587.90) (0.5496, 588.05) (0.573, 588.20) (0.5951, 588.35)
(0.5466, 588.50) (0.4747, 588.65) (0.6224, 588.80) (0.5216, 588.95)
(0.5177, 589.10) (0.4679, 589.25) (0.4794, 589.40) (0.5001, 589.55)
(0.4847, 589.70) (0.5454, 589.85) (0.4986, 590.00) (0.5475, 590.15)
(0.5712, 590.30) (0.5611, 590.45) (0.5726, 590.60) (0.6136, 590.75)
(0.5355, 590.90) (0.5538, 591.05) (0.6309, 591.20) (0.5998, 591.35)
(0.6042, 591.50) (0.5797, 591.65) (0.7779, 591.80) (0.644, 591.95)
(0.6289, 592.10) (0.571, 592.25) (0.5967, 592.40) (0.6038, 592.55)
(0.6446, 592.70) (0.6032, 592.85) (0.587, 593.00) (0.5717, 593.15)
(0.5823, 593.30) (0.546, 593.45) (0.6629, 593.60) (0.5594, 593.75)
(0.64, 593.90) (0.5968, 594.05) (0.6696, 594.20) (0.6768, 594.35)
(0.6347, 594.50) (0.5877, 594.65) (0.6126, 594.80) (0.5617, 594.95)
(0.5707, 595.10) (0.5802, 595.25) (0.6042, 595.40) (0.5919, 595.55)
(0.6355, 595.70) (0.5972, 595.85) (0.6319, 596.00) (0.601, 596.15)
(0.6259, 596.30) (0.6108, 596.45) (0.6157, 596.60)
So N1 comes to 594.35 nm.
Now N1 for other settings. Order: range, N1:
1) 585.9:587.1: 586.70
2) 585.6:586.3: 585.80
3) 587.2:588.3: 587.45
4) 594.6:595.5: 594.80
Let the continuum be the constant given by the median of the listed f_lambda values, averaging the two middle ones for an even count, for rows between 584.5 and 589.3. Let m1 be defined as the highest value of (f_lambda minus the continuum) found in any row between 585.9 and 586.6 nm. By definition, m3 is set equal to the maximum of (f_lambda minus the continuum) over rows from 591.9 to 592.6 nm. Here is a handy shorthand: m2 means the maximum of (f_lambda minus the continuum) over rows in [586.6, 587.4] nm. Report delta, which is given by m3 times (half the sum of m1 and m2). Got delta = 0.0024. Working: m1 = 0.03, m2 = 0.07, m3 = 0.05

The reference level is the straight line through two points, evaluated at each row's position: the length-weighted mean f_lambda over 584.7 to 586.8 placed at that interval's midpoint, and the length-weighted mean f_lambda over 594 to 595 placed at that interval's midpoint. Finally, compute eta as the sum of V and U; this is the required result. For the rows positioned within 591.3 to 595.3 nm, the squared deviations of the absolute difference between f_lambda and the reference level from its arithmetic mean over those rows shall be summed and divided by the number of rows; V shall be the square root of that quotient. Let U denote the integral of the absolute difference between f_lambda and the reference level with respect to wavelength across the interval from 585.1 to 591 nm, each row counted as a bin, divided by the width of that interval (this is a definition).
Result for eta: 0.086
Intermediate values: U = 0.056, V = 0.030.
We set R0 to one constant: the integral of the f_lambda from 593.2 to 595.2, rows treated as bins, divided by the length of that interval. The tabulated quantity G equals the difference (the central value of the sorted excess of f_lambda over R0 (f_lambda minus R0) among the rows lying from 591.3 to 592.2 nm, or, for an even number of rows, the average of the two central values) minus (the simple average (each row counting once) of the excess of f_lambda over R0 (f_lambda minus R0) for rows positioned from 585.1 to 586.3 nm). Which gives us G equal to 0.033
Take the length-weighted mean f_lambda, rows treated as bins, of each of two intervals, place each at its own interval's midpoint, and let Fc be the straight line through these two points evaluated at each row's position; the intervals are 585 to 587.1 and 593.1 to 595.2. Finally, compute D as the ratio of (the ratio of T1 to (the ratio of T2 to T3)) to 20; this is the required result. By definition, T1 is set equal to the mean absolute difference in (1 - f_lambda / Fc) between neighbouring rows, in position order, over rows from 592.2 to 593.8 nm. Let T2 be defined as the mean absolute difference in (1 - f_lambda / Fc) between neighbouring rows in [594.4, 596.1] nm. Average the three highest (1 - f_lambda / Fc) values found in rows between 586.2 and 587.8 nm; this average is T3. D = 0.0018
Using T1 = 0.068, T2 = 0.05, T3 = 0.025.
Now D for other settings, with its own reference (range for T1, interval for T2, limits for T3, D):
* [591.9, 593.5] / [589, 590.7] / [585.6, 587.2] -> 0.0038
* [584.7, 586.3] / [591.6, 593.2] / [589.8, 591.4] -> 0.0078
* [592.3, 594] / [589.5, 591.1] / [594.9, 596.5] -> 0.0038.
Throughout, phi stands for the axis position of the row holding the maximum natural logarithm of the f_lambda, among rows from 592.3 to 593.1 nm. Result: 592.70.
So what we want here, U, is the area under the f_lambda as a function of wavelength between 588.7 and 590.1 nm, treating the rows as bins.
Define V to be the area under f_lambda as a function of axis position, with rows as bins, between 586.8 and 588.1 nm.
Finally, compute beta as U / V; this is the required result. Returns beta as 0.92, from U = 0.721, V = 0.783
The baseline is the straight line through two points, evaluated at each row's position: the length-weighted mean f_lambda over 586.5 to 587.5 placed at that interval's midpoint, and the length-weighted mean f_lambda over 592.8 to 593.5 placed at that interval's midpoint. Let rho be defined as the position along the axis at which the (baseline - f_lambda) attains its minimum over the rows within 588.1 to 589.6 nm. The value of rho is 588.80 nm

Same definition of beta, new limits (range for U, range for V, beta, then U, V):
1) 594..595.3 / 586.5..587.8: 0.97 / 0.794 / 0.816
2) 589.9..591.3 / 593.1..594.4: 1.00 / 0.791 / 0.795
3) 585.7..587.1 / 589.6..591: 1.10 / 0.839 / 0.766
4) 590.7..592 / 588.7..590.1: 1.11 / 0.799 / 0.721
